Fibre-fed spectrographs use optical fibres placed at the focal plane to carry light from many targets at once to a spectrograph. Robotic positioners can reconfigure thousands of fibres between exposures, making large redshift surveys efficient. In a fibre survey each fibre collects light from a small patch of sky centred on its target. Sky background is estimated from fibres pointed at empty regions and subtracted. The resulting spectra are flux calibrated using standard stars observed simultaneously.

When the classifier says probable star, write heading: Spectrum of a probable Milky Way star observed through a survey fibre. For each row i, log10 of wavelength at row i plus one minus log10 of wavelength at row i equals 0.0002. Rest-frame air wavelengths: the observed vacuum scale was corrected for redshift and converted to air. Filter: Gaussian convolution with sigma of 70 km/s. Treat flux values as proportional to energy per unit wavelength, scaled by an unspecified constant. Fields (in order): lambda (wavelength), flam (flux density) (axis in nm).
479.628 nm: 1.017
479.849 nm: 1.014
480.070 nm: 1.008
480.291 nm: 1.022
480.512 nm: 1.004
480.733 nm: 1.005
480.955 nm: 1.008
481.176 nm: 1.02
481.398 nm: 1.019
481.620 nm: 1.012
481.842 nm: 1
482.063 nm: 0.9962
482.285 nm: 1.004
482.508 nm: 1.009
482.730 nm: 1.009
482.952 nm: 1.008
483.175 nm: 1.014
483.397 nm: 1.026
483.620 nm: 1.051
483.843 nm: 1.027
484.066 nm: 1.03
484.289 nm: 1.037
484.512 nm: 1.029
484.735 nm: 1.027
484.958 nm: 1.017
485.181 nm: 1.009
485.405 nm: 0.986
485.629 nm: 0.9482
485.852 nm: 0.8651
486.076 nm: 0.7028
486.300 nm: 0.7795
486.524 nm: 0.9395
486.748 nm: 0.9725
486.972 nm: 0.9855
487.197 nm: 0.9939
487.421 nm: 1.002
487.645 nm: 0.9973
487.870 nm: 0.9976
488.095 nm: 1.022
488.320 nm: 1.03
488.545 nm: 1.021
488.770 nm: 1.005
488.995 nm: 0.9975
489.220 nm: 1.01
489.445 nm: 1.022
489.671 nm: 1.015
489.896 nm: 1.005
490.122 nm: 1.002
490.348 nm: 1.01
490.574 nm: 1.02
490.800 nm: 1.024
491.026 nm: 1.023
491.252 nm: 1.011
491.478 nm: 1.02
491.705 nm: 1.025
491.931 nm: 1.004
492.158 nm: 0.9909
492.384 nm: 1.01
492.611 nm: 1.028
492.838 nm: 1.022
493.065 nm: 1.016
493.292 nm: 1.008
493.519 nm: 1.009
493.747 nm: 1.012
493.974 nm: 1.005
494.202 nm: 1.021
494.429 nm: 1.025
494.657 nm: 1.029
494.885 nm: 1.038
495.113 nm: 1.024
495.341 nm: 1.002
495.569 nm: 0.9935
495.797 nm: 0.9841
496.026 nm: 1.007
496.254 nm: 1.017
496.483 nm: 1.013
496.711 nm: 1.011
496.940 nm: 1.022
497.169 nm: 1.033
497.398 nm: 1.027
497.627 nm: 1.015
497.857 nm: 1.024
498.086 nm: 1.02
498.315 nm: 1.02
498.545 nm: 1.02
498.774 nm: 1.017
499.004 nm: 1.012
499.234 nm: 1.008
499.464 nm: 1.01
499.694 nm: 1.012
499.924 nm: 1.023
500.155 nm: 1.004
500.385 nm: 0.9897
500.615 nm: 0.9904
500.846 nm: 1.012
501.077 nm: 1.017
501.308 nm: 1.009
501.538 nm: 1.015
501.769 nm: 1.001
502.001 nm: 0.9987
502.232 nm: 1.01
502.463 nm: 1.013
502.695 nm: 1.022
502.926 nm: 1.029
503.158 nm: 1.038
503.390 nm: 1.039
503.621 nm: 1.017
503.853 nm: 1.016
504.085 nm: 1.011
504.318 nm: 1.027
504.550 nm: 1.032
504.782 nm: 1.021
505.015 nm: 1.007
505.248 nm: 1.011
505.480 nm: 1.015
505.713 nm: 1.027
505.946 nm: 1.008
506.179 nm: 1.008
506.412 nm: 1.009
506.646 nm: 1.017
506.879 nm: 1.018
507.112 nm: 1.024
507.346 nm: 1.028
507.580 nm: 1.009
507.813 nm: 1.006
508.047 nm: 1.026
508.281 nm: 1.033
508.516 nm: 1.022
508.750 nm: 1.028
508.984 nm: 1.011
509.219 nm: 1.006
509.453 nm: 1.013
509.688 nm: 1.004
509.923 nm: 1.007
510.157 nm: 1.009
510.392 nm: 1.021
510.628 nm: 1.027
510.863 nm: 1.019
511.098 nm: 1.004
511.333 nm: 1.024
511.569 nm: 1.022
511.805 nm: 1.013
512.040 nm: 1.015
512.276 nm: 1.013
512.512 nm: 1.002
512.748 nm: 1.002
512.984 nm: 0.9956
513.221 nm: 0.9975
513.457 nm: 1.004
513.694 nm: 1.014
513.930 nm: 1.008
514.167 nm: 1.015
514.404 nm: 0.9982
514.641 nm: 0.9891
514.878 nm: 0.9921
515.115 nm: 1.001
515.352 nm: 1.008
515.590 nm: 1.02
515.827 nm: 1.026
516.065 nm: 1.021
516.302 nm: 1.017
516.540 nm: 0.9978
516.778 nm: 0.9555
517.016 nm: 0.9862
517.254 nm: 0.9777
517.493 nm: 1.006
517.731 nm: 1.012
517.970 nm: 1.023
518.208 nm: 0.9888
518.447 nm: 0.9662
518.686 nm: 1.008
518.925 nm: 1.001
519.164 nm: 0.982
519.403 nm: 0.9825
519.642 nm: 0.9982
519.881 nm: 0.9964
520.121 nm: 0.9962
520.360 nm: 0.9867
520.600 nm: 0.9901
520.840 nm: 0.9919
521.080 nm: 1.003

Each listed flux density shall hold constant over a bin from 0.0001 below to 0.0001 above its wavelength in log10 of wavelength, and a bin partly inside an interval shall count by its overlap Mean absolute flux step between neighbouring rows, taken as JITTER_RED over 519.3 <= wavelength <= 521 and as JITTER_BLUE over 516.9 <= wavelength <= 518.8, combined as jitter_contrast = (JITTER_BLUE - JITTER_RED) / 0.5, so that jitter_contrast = 0.033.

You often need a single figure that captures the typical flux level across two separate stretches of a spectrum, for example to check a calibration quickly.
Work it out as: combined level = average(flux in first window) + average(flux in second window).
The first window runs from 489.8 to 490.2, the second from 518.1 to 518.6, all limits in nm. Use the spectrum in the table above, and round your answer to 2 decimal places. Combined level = 1.98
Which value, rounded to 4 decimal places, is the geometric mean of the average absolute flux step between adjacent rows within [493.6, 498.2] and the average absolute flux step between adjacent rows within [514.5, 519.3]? 0.0128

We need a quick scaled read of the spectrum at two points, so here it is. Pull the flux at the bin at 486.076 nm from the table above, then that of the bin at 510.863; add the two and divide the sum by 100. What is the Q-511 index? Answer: 0.0172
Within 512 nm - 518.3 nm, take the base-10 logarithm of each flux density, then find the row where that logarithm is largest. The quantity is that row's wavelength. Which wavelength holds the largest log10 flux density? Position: 515.827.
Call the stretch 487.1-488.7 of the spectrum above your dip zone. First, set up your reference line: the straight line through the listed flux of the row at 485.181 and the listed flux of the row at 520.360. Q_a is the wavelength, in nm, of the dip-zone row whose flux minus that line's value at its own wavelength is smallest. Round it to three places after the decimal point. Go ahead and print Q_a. 487.197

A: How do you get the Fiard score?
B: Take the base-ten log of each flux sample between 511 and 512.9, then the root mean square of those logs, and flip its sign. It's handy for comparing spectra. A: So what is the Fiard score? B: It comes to -0.006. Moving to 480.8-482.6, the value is -0.005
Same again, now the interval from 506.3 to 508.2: -0.008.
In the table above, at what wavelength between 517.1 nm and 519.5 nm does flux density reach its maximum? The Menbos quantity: 517.970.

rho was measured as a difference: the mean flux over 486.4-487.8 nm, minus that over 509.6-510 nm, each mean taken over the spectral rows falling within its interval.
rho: -0.024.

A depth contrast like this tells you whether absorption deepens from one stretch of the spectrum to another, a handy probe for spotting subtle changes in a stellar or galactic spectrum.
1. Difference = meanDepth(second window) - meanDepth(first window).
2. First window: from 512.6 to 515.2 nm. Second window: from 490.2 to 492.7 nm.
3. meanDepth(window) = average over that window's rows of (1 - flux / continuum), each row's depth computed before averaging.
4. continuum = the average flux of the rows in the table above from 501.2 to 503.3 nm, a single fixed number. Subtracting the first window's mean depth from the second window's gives -0.013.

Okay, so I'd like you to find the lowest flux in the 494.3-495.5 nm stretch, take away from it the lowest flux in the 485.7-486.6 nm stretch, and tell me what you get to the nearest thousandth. 0.299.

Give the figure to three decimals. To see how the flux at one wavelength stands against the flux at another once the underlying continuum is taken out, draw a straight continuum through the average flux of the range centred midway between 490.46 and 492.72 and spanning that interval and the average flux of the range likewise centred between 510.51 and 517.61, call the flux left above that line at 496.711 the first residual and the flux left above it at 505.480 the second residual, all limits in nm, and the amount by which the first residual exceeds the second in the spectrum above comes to -0.008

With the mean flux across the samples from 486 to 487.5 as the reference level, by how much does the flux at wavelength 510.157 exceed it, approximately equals 0.10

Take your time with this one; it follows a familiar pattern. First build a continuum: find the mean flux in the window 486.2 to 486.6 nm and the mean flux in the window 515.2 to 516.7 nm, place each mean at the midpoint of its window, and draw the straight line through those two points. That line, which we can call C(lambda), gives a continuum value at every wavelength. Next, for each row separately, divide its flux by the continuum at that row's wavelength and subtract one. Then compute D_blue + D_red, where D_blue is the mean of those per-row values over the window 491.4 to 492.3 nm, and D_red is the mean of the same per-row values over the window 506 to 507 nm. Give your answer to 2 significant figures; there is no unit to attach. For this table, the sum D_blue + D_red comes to 0.19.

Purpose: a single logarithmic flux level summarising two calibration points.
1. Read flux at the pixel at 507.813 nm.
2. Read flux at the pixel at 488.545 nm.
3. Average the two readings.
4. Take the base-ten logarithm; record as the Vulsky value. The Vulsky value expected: 0.0058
